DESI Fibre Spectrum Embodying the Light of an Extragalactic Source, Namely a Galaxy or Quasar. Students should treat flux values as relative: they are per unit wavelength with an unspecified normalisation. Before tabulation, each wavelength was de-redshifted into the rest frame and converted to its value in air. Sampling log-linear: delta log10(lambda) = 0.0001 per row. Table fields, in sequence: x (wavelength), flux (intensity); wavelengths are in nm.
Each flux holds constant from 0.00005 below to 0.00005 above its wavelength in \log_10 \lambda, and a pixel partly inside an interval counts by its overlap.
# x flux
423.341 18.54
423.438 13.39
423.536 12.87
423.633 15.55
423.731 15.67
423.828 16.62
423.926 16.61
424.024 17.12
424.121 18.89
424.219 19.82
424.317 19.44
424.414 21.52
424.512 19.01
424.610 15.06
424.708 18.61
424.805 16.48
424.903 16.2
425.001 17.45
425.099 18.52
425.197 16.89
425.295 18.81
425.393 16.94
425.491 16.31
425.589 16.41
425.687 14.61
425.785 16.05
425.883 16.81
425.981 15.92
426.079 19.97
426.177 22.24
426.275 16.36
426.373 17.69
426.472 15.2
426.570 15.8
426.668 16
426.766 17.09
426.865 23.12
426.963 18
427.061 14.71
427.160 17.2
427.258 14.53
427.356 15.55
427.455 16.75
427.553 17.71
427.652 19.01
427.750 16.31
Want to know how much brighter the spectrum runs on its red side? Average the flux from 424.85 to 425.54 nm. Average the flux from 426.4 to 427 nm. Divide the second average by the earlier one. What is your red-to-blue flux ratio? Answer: 1.01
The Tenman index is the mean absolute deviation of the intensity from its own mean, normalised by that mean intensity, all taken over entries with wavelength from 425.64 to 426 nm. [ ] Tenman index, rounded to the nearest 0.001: 0.039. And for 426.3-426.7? 0.047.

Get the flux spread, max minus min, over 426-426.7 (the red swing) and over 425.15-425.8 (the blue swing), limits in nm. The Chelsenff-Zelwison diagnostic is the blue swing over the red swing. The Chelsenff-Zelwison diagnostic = 0.6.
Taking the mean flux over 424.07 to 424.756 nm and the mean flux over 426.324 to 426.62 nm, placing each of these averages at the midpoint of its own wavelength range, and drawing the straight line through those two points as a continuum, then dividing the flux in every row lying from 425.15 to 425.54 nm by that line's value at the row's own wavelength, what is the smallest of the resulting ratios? 0.932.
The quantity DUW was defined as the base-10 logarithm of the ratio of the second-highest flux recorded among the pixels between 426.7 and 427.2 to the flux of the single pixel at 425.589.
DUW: 0.040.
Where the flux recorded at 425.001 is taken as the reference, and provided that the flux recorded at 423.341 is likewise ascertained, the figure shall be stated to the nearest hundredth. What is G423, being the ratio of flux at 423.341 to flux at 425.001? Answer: 1.06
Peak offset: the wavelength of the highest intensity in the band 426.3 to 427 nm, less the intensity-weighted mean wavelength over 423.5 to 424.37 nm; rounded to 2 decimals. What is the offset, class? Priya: 2.91 nm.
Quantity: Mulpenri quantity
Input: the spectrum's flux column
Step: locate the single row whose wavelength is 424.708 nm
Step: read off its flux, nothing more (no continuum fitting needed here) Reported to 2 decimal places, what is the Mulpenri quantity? 18.61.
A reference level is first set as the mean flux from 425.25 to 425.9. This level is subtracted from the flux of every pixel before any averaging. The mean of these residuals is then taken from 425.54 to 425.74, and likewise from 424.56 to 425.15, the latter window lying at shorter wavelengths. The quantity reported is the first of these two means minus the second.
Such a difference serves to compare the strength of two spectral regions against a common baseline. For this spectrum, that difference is -1.5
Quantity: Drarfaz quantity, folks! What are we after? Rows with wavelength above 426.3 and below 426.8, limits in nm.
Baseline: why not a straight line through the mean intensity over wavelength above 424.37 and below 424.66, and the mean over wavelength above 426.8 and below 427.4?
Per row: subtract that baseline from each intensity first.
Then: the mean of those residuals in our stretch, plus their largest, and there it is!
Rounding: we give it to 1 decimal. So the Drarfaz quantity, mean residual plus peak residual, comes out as -1.0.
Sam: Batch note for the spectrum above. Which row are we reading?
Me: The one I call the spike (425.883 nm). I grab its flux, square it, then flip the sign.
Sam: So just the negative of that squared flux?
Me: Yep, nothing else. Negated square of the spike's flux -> -283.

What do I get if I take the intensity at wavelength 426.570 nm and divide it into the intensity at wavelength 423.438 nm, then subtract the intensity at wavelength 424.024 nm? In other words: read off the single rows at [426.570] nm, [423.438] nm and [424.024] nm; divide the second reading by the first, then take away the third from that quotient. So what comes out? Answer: -16.3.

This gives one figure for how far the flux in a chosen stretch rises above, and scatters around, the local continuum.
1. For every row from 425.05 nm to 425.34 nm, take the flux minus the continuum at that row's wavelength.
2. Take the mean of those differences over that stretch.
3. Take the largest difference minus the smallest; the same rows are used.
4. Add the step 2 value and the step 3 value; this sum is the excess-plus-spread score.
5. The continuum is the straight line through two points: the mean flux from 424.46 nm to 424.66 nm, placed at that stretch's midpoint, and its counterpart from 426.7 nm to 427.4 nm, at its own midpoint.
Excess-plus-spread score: 2.9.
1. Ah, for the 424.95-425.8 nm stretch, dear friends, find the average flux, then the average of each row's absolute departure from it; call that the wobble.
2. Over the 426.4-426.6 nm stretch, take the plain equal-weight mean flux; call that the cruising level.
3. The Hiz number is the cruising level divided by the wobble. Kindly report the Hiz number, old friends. 17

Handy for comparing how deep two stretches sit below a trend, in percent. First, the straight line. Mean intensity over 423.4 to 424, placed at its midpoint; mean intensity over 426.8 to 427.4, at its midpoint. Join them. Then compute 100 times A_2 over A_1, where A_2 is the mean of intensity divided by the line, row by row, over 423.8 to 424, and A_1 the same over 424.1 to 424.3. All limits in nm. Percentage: 87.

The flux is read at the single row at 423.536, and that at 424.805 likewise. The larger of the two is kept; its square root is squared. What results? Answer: 16.5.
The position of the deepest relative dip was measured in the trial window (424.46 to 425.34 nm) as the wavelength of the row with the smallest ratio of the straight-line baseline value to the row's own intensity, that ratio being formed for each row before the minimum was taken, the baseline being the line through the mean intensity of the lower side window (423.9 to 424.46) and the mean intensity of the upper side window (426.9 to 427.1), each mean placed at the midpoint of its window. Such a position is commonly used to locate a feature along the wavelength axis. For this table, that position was 425.295 nm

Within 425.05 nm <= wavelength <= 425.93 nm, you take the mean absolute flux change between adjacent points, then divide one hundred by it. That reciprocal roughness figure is 79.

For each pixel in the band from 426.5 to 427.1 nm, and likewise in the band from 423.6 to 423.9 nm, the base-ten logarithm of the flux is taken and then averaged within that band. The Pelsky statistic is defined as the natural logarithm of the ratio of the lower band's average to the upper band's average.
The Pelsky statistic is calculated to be -0.03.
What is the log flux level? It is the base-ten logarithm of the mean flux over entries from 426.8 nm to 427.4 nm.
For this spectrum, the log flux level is 1.235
